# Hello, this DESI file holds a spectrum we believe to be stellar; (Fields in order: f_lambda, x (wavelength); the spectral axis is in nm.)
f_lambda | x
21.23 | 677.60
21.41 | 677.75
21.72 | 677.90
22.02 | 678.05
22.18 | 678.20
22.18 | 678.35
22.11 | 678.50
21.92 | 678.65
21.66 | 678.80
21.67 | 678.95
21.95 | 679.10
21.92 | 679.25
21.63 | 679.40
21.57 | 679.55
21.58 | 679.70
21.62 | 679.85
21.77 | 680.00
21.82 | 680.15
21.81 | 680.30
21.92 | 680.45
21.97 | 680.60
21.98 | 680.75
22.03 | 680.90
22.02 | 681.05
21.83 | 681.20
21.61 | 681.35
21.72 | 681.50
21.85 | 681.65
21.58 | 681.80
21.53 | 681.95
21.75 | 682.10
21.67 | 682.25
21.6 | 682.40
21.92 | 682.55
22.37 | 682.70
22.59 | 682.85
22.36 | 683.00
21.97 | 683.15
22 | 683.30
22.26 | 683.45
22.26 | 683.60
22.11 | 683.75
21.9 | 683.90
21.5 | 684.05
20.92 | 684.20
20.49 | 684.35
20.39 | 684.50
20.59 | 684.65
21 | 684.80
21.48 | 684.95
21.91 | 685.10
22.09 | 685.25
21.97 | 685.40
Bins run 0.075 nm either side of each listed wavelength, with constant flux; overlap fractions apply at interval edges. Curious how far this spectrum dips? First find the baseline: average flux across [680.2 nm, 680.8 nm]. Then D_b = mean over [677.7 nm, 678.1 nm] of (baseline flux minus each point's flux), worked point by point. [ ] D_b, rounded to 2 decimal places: 0.20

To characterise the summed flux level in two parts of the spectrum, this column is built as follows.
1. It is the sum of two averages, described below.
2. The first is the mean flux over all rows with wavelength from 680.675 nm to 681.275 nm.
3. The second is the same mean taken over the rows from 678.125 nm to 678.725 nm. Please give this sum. 44.1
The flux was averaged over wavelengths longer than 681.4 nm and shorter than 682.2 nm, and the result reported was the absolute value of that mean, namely 21.7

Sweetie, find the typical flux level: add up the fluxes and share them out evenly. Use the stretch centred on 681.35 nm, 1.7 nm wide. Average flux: 21.8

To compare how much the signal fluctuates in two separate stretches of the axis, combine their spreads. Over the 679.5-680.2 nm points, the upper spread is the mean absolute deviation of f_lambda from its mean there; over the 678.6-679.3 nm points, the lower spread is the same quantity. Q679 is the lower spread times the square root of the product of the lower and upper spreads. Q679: 0.014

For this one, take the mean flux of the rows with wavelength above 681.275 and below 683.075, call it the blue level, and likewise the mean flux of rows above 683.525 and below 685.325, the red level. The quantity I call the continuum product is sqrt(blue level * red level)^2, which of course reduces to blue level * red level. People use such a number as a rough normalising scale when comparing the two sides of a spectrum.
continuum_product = 468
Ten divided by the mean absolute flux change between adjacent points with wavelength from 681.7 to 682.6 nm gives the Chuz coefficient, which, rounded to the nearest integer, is 68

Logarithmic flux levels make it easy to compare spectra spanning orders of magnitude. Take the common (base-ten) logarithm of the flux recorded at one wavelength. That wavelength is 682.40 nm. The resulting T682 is 1.33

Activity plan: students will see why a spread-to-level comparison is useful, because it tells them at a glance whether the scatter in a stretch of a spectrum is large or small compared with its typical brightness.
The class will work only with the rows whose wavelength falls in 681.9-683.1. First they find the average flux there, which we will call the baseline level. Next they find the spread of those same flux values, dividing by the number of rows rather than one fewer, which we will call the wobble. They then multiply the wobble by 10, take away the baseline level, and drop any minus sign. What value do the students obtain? 18.2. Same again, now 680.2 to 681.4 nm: 20.6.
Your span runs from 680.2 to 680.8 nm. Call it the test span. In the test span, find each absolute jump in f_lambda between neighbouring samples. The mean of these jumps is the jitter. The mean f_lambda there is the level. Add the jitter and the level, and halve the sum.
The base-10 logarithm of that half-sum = 1.04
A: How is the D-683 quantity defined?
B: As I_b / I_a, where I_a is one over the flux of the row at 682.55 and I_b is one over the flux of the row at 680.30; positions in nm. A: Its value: 1.01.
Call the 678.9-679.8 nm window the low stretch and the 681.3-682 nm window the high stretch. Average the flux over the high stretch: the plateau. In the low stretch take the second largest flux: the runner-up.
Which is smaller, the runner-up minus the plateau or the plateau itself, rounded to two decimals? 0.26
